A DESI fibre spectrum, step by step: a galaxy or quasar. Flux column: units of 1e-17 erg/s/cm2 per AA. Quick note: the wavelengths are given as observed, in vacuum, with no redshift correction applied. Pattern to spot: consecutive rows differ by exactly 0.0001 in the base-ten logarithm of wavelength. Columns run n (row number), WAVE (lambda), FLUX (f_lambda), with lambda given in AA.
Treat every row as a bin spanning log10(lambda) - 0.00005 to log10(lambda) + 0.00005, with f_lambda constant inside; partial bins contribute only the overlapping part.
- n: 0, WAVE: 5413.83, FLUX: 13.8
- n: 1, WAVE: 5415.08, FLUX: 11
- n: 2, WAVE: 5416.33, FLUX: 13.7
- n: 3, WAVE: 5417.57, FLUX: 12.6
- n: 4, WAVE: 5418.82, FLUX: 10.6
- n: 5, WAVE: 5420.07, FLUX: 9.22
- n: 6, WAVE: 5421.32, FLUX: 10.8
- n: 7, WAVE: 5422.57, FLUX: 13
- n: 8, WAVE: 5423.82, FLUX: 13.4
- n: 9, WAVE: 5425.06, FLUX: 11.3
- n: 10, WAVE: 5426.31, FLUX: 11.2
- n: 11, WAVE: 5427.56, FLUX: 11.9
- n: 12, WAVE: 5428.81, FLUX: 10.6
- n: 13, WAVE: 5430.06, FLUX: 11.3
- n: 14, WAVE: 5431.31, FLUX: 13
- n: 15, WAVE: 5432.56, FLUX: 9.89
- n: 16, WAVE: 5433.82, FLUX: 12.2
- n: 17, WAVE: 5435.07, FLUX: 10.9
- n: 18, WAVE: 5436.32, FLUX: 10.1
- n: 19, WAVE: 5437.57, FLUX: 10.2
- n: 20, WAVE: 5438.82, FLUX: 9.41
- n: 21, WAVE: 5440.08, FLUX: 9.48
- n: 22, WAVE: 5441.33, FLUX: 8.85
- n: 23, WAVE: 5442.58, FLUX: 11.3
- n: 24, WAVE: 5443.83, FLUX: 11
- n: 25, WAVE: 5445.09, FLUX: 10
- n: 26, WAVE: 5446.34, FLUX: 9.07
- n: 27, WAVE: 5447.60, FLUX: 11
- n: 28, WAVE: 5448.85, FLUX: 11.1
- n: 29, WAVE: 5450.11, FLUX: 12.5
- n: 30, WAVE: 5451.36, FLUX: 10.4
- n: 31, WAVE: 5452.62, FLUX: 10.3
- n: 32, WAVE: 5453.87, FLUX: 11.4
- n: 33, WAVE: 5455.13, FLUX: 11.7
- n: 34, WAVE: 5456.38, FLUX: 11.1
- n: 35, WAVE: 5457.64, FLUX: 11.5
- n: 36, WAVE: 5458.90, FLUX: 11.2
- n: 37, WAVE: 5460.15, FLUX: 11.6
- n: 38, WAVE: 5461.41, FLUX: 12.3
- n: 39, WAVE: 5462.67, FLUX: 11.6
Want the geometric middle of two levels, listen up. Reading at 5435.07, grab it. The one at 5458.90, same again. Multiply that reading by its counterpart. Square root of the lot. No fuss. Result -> 11.0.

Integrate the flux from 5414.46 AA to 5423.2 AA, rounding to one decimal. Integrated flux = 101.0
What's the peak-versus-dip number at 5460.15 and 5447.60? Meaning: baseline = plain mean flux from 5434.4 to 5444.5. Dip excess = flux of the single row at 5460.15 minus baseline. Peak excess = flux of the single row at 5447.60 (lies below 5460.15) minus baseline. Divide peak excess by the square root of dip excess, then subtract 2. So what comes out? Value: -1.3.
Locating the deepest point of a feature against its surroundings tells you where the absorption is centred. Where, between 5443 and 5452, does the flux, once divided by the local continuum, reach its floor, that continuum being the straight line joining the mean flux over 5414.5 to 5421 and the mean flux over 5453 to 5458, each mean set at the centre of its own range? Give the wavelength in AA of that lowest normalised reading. 5446.34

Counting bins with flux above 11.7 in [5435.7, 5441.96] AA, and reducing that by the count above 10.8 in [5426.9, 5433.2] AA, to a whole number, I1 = -3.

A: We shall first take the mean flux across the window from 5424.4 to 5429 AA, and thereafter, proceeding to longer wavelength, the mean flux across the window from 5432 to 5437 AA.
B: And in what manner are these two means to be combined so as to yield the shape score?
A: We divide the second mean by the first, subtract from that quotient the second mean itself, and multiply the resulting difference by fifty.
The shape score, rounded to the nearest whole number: -491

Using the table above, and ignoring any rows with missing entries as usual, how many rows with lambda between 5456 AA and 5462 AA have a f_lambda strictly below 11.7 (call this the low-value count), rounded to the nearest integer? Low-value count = 4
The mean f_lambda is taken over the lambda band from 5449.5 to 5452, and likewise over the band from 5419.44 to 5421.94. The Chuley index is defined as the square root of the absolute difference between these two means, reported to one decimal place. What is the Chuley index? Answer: 1.2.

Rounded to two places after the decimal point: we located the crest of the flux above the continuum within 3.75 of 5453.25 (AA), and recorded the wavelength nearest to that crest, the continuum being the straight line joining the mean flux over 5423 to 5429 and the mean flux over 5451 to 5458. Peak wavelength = 5450.11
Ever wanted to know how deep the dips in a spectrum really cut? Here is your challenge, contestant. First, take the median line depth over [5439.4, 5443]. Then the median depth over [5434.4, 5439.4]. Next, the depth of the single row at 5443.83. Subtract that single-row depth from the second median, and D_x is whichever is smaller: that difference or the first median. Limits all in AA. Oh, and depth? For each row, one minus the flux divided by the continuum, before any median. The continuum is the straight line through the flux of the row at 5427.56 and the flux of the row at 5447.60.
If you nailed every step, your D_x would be 0.10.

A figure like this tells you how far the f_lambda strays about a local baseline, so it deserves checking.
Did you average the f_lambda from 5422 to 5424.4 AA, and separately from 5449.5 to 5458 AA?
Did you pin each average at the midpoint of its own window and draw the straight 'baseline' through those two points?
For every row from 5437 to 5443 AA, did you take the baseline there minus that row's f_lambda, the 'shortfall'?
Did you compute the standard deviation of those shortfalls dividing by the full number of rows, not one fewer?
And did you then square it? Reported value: 0.78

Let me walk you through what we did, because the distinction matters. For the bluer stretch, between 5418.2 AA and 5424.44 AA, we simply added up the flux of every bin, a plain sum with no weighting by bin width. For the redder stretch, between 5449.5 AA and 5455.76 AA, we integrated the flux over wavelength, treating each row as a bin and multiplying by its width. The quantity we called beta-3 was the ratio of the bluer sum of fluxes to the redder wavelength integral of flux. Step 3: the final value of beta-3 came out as 0.81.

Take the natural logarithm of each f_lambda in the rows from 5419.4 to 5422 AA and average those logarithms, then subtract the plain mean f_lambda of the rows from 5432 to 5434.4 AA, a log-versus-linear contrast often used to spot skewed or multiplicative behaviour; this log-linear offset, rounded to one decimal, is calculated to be -8.7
